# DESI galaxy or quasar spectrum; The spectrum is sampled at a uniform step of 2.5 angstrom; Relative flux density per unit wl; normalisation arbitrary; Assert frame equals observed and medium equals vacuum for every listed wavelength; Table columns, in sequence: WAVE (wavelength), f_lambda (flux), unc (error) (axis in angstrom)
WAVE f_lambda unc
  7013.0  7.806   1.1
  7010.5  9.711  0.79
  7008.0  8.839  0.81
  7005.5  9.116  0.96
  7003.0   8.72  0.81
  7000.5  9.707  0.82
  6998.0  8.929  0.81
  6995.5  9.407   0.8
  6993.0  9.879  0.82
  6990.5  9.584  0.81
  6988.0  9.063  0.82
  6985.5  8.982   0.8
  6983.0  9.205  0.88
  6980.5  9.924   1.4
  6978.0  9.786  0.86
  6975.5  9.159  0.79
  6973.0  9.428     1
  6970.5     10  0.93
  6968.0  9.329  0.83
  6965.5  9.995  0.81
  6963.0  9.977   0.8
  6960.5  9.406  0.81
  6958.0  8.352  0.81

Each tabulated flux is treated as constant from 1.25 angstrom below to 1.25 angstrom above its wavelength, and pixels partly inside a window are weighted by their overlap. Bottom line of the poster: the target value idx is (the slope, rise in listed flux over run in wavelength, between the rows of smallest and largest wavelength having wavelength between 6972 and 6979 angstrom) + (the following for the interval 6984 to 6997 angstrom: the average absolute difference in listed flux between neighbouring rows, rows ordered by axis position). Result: 0.41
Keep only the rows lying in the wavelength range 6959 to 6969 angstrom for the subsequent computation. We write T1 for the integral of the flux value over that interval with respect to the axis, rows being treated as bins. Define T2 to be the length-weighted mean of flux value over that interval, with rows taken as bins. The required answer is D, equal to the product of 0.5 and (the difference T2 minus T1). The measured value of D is -43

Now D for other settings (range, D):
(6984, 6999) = -65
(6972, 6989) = -75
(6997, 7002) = -19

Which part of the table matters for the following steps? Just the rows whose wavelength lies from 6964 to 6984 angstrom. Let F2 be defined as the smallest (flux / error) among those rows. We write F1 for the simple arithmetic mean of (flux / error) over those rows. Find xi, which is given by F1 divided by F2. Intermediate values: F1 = 10.5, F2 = 7.1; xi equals 1.5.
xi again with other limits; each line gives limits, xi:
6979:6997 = 1.5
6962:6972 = 1.1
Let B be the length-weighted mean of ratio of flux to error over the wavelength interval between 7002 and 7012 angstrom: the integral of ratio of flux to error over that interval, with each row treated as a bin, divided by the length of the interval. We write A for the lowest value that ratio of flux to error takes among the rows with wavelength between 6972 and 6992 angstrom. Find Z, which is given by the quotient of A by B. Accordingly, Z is 0.66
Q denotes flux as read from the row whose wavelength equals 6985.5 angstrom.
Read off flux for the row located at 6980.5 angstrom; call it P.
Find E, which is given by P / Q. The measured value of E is 1.10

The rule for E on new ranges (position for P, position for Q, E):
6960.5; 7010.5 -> 0.97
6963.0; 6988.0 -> 1.10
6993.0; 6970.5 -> 0.99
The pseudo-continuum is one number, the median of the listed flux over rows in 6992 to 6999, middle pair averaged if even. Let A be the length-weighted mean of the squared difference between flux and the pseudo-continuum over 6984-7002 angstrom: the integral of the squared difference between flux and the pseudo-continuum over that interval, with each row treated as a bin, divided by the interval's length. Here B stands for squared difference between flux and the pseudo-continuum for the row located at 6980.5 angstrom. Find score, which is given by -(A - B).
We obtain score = 0.14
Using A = 0.128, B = 0.27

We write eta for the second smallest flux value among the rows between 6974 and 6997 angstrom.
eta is 9.063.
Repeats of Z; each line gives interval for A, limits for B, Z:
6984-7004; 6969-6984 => 1.06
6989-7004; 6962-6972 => 0.93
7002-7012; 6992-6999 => 0.82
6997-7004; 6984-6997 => 0.93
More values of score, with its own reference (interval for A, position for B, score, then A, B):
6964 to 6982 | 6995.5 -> -0.17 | 0.168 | 0.00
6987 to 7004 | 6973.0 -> -0.16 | 0.162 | 0.00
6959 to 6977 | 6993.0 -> 0.05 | 0.169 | 0.22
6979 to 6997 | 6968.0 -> -0.12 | 0.125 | 0.01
